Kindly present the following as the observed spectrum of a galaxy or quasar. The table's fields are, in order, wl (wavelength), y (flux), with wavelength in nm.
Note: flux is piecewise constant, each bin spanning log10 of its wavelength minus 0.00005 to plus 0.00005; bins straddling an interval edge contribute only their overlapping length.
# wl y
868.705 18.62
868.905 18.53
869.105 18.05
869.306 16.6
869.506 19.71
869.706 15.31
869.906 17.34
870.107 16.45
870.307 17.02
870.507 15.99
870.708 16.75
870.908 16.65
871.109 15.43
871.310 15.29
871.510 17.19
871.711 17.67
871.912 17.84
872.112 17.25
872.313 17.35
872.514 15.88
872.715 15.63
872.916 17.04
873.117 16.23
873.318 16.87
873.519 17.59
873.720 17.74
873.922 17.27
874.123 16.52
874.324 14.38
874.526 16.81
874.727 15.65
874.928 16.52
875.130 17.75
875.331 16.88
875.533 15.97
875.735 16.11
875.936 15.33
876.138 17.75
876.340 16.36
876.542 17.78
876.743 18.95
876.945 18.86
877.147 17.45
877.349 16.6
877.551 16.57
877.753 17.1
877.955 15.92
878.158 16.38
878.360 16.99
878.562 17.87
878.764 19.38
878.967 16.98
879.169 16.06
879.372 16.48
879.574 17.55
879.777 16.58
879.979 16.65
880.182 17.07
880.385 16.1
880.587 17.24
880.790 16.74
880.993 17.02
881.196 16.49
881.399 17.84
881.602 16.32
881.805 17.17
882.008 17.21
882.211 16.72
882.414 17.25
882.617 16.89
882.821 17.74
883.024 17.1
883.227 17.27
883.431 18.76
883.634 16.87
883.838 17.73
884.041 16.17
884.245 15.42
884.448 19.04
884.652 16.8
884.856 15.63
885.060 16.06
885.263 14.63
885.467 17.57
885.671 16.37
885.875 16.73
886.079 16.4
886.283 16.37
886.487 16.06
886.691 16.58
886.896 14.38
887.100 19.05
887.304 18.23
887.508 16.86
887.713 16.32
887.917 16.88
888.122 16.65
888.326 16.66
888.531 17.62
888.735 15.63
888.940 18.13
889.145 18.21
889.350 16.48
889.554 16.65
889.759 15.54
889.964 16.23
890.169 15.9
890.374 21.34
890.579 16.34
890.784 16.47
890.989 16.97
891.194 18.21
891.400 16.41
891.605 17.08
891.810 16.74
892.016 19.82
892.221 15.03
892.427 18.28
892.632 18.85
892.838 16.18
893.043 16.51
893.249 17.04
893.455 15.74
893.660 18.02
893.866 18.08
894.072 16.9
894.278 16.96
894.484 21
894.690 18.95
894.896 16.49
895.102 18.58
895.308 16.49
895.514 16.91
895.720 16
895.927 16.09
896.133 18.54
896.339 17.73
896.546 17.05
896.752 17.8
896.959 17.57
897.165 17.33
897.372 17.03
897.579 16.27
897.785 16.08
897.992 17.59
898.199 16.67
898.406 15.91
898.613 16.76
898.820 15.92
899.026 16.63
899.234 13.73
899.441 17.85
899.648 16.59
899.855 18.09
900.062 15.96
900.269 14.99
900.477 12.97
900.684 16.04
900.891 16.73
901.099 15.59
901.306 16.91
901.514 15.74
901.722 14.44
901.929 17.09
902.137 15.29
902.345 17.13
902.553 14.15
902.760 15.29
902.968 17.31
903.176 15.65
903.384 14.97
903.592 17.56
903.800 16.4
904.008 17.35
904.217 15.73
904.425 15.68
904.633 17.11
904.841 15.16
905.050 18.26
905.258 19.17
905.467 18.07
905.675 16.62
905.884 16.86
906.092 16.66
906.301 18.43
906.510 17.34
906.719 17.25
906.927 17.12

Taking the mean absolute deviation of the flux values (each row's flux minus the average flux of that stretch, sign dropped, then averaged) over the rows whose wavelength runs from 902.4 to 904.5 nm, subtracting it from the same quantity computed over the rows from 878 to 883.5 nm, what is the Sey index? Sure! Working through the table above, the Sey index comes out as -0.39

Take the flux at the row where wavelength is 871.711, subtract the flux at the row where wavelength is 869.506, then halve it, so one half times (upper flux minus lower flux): -1.0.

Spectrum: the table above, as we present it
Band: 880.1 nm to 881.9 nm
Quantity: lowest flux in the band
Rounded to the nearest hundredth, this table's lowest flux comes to 16.10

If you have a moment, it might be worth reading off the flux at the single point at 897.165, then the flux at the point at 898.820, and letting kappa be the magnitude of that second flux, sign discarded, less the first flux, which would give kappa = -1.4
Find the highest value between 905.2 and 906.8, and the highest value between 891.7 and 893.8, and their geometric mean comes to 19.5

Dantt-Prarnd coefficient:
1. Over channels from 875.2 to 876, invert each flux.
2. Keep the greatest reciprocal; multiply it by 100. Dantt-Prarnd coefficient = 6.52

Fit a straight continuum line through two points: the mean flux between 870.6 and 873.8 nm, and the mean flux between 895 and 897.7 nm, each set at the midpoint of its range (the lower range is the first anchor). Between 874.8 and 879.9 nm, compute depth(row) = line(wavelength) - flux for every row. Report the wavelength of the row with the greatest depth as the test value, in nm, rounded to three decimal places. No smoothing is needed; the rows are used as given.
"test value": 875.936 nm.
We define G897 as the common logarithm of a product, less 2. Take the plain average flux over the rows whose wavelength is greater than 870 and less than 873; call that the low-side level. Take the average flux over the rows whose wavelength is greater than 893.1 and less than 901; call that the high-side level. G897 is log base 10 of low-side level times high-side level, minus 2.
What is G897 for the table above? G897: 0.448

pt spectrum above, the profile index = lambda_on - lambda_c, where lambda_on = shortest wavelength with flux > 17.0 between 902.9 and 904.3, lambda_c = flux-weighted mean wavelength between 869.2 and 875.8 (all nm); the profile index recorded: 30.47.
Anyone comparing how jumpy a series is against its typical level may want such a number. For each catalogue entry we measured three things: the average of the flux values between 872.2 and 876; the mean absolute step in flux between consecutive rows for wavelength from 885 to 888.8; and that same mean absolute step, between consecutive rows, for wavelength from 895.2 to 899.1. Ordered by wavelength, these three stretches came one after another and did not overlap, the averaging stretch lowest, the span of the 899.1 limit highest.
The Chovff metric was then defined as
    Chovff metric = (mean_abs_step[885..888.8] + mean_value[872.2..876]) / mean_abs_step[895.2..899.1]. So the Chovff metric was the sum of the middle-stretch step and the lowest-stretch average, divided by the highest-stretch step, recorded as 23.7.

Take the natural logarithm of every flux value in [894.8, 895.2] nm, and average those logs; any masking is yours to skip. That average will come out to 2.86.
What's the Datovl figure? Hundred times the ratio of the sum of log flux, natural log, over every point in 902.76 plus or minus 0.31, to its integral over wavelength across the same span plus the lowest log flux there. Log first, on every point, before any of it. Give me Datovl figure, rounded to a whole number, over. 189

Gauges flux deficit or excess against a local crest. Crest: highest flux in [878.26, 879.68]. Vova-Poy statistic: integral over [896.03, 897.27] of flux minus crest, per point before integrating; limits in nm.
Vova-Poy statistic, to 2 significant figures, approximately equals -2.1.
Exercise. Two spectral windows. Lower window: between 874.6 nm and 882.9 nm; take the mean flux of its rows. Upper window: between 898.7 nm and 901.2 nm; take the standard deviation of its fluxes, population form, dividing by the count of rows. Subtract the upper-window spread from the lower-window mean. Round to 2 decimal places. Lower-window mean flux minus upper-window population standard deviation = 15.55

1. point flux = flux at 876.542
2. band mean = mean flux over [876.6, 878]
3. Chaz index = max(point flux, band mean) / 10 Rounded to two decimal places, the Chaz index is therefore 1.78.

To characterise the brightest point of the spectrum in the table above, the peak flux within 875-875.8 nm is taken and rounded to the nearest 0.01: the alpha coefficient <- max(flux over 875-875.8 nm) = 17.75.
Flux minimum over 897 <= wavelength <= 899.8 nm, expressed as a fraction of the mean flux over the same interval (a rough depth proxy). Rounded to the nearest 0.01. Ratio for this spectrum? 0.83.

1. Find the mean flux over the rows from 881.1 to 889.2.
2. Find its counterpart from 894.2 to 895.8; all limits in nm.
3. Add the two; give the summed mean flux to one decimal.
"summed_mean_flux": 34.6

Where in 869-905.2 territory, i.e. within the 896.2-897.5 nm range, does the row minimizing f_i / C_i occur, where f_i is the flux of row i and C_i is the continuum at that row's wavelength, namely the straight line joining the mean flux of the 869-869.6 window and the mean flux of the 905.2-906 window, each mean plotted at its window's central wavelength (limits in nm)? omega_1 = 897.372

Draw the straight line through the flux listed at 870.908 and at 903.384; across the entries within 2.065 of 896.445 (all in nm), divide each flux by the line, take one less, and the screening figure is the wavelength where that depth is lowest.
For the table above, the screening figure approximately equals 895.720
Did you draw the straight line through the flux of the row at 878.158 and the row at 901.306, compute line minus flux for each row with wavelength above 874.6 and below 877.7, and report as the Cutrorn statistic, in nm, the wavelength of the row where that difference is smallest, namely 876.743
